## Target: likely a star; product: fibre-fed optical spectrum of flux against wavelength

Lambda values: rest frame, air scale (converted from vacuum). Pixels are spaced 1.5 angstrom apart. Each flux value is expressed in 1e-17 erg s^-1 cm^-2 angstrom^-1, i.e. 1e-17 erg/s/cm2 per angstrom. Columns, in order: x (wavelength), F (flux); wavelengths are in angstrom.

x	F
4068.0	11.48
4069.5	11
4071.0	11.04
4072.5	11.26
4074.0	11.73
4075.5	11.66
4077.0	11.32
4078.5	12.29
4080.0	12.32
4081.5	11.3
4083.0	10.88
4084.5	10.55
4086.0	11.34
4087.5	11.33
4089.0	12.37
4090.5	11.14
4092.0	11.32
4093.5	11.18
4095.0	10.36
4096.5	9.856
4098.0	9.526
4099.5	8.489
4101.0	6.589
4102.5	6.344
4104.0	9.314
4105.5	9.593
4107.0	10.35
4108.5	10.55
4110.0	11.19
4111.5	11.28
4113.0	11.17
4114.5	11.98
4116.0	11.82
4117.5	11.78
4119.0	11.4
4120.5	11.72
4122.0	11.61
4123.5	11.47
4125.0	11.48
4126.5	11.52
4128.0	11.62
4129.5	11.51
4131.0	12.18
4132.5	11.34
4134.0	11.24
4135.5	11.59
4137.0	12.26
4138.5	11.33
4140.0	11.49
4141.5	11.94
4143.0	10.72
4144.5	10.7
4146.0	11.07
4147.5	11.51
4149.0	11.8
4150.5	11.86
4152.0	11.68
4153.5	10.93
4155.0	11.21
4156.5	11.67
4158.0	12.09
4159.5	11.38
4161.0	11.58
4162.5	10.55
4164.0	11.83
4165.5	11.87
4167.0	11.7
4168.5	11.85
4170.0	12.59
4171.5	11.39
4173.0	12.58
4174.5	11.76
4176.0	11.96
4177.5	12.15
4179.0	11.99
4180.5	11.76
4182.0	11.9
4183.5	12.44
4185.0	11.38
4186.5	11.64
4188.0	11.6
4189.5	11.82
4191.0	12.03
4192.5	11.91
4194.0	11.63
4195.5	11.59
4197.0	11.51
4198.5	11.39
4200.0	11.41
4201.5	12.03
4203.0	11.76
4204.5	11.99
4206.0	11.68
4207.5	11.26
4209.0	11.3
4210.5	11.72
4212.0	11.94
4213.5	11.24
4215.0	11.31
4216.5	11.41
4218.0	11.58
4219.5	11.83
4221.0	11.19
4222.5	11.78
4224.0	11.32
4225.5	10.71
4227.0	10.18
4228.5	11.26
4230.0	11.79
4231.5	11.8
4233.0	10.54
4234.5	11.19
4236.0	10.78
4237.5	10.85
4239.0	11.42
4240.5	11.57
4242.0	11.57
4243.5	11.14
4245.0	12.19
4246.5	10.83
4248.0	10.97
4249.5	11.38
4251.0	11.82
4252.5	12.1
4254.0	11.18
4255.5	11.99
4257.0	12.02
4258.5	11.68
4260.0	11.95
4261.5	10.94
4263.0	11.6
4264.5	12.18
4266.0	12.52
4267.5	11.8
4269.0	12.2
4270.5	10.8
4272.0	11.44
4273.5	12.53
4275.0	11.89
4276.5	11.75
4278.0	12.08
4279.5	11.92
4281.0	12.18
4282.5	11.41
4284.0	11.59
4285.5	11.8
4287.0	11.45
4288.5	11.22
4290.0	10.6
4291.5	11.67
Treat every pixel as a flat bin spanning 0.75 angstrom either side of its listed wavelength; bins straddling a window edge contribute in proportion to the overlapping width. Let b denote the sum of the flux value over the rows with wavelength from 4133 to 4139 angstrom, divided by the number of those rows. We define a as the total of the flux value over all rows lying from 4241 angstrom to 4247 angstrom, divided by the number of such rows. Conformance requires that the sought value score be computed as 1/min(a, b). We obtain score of 0.087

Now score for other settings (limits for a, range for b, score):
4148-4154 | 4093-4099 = 0.098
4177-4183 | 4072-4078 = 0.087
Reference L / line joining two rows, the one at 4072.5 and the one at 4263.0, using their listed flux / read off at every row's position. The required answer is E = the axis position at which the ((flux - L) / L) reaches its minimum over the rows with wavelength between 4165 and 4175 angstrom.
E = 4171.5 angstrom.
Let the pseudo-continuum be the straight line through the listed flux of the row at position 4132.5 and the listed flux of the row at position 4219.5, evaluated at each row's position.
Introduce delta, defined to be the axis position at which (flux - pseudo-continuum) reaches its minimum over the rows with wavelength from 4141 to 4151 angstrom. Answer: 4144.5 angstrom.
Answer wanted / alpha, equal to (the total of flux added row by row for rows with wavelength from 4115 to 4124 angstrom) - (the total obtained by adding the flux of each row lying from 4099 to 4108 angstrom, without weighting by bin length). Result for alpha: 19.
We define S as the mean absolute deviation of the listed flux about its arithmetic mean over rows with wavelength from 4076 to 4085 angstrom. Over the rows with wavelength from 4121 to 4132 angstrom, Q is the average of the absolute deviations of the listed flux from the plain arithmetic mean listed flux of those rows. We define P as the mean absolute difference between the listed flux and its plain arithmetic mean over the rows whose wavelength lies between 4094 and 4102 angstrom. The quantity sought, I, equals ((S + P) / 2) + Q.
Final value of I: 1.02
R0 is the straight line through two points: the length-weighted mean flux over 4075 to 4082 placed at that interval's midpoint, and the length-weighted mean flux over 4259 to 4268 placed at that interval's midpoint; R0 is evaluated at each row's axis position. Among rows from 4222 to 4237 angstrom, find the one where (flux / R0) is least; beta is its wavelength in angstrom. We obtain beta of 4227.0 angstrom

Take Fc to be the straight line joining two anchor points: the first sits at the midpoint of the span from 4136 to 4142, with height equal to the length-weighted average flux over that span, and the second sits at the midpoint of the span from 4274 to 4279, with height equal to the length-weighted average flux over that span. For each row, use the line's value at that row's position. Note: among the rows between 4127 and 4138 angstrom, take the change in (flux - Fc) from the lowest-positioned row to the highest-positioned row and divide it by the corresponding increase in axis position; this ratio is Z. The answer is 0.07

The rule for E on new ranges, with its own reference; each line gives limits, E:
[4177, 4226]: 4225.5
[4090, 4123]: 4102.5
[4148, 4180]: 4162.5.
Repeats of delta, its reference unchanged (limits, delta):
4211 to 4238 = 4227.0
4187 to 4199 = 4198.5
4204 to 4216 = 4213.5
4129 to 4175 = 4162.5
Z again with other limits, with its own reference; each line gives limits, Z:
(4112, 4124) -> 0.03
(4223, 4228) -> -0.38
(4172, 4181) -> -0.11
